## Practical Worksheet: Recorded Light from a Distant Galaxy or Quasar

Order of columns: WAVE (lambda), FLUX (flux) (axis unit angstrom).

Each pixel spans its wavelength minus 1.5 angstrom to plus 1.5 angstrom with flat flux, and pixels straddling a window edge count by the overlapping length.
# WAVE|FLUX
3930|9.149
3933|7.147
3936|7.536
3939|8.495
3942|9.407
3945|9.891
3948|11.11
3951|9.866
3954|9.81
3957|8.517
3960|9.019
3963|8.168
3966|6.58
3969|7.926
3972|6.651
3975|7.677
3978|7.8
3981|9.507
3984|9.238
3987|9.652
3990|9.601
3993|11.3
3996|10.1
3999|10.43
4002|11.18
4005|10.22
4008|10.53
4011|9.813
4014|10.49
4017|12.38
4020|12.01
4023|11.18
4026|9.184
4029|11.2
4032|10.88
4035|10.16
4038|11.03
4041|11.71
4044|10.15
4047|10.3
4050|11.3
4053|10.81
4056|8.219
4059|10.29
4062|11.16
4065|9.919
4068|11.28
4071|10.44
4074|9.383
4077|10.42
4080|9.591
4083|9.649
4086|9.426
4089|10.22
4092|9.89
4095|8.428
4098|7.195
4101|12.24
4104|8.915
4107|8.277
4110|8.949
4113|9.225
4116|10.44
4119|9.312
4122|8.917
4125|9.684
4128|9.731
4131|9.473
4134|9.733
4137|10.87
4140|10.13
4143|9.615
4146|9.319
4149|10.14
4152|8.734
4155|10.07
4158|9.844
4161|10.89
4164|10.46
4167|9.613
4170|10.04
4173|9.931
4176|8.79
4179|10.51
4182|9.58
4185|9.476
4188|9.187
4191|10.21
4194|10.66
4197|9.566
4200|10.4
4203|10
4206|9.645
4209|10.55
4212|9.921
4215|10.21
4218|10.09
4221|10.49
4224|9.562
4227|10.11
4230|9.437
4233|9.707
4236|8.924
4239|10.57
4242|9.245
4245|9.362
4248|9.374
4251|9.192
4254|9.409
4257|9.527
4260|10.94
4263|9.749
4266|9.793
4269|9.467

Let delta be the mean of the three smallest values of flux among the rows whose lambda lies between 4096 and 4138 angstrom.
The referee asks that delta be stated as 8.1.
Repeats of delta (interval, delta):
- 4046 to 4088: 9.0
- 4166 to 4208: 9.2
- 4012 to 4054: 9.8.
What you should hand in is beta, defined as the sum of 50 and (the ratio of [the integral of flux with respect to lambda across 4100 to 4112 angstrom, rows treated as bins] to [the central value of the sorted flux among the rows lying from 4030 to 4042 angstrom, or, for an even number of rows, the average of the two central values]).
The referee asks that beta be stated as 60.4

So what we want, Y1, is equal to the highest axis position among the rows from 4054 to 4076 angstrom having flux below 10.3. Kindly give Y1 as 4074 angstrom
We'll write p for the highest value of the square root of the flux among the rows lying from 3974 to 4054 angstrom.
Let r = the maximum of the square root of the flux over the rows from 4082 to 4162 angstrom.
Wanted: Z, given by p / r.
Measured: 1.01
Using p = 3.52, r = 3.50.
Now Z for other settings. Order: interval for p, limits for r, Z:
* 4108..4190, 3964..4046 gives 0.94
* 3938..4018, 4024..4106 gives 1.01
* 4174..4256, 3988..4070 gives 0.93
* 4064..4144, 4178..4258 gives 1.07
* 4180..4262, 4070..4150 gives 0.95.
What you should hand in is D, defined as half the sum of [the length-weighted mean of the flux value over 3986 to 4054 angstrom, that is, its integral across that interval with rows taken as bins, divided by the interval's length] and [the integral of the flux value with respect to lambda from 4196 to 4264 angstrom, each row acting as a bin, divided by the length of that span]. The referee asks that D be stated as 10.26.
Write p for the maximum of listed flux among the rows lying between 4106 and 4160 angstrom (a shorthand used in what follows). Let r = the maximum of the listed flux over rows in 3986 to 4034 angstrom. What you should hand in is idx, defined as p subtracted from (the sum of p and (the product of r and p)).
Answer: 135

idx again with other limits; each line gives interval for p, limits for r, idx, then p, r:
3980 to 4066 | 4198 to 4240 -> 131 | 12.38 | 10.57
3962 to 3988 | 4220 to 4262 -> 106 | 9.652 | 10.94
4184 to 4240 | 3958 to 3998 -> 120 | 10.66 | 11.3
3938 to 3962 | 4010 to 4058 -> 138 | 11.11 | 12.38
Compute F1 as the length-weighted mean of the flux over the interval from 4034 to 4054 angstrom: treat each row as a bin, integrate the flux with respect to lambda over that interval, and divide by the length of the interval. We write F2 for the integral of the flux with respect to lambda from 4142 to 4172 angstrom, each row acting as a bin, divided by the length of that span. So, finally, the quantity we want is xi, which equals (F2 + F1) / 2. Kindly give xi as 10.3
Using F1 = 10.8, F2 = 9.9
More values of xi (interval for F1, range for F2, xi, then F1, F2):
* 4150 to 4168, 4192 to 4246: 9.9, 9.9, 9.9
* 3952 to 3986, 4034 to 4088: 9.3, 8.3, 10.3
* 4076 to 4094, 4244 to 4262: 9.7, 9.8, 9.6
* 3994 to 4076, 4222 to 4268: 10.1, 10.6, 9.7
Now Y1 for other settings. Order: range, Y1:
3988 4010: 4005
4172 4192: 4191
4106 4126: 4125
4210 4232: 4230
